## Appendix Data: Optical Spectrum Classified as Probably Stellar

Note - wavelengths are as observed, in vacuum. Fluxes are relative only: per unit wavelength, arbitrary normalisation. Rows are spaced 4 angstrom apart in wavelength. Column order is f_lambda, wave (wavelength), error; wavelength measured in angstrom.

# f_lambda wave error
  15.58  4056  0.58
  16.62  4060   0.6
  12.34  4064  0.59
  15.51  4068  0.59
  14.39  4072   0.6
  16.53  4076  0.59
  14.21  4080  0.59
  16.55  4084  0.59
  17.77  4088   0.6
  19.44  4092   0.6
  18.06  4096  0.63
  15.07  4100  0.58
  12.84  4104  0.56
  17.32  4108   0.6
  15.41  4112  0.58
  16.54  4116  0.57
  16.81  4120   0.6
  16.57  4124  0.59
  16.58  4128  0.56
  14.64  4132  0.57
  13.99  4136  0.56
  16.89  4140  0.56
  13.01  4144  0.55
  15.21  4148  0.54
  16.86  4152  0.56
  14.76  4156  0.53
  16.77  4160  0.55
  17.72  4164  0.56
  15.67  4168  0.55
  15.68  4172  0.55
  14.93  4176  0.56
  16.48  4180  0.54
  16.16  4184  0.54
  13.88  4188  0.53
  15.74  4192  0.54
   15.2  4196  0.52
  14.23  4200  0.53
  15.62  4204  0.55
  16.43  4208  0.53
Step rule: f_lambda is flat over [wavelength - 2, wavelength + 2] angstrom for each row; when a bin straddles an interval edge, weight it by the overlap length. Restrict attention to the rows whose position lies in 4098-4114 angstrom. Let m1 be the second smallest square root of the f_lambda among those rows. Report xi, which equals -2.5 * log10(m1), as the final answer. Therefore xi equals -1.47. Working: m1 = 3.88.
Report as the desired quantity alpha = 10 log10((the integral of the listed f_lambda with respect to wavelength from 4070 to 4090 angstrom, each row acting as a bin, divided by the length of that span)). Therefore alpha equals 12.0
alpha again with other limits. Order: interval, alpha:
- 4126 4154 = 11.9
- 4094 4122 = 12.0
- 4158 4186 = 12.1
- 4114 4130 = 12.2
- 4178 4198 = 11.9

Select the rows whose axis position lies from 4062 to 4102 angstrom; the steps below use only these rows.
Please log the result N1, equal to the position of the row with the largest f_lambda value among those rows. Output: 4092 angstrom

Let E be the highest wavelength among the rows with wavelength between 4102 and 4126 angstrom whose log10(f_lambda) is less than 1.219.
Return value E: 4116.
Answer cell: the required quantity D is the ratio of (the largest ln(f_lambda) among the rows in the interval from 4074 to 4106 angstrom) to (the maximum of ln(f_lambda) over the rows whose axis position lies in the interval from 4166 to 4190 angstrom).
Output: 1.06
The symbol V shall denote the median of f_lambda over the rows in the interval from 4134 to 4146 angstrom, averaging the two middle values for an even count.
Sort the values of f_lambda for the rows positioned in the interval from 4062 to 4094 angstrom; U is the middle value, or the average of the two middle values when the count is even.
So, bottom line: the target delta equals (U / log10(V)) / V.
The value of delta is 1.00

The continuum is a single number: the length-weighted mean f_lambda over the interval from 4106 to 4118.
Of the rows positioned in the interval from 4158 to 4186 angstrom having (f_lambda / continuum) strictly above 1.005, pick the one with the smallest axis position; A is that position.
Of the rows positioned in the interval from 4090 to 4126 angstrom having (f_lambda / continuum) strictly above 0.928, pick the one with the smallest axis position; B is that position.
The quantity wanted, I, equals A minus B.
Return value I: 68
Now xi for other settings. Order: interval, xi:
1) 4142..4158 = -1.46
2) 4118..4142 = -1.46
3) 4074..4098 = -1.52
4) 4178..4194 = -1.50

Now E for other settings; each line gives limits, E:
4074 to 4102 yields 4100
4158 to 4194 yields 4192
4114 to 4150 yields 4148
